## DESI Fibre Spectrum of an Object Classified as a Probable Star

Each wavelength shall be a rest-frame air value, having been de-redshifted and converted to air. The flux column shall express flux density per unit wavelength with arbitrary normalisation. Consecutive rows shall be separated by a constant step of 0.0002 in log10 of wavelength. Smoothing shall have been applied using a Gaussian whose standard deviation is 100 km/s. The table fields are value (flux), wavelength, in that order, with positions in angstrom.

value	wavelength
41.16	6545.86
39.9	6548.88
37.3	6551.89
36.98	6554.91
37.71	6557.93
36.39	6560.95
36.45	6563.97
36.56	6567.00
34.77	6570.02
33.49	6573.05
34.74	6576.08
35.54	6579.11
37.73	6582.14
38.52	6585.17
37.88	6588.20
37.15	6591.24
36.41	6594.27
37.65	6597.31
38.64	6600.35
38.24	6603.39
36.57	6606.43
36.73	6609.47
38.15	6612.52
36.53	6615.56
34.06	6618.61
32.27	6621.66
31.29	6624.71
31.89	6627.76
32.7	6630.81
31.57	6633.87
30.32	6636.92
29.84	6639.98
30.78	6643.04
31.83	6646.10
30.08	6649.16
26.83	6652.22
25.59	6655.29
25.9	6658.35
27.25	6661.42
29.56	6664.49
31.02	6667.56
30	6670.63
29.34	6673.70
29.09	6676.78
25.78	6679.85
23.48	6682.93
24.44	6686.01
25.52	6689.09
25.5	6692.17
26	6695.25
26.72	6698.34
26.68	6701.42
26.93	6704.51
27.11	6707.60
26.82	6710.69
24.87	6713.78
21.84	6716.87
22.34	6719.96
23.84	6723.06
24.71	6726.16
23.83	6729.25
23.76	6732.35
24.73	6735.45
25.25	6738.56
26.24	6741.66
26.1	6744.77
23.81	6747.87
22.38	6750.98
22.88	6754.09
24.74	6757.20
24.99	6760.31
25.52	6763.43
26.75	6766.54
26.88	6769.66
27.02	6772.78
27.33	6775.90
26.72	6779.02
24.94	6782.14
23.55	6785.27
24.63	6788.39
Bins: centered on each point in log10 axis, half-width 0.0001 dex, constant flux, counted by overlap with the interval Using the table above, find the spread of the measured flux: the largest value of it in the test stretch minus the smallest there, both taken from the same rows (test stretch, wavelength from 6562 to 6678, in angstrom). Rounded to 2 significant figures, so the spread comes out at 13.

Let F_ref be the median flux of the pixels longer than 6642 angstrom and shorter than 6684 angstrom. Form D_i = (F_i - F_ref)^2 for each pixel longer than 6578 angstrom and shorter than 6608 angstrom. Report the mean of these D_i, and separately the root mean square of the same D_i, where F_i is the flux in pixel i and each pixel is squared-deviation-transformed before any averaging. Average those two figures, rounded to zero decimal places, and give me 69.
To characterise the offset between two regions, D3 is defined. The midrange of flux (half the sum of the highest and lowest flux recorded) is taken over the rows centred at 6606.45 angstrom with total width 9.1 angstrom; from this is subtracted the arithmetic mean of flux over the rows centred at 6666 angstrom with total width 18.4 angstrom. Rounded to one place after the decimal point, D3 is 8.6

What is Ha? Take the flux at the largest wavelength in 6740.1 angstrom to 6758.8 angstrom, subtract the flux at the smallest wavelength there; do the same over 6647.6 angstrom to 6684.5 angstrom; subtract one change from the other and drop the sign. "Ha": 5.1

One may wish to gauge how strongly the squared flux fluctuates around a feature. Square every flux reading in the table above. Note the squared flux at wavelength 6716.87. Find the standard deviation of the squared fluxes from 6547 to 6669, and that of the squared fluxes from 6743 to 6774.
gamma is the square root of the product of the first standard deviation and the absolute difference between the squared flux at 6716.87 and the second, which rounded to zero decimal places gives 318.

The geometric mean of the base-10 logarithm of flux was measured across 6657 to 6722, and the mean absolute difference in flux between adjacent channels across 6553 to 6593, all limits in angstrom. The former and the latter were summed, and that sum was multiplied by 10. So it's 23.9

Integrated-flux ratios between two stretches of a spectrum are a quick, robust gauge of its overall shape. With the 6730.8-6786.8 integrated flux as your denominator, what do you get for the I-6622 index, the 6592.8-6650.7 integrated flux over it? 1.4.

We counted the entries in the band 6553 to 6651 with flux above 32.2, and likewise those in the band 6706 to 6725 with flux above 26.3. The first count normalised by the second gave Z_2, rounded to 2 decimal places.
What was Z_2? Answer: 12.00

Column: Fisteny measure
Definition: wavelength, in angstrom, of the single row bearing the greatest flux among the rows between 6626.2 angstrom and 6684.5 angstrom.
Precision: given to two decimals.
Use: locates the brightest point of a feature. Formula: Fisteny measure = 6630.81 angstrom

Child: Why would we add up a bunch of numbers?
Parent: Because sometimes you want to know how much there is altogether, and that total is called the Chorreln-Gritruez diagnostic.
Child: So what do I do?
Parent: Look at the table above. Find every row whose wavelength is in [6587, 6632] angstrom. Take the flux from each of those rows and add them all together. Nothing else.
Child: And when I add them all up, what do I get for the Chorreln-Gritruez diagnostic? 536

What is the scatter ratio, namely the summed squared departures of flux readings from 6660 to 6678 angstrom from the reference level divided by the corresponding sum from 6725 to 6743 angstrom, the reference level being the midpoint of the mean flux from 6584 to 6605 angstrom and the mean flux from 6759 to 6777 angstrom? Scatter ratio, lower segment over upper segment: 0.16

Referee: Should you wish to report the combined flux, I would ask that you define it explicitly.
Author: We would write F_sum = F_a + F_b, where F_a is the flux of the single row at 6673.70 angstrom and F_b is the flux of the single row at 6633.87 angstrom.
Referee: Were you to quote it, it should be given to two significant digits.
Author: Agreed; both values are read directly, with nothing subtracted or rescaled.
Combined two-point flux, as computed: 61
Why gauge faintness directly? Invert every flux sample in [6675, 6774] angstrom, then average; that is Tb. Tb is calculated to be 0.040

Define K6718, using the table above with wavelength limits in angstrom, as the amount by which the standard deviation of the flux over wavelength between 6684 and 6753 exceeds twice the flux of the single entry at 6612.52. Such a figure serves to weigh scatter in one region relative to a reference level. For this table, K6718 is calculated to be -75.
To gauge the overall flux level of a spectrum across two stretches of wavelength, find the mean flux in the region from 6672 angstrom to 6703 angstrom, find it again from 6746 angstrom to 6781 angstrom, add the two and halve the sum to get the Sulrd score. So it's 25.8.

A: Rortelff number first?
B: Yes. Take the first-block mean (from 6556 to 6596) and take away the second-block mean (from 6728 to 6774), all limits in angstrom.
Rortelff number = 11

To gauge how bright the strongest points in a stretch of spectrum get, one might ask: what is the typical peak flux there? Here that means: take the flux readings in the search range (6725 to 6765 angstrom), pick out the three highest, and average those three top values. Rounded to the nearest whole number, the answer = 26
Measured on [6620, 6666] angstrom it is 32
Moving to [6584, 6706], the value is 38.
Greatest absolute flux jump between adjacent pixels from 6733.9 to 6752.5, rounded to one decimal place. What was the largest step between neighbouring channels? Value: 2.3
